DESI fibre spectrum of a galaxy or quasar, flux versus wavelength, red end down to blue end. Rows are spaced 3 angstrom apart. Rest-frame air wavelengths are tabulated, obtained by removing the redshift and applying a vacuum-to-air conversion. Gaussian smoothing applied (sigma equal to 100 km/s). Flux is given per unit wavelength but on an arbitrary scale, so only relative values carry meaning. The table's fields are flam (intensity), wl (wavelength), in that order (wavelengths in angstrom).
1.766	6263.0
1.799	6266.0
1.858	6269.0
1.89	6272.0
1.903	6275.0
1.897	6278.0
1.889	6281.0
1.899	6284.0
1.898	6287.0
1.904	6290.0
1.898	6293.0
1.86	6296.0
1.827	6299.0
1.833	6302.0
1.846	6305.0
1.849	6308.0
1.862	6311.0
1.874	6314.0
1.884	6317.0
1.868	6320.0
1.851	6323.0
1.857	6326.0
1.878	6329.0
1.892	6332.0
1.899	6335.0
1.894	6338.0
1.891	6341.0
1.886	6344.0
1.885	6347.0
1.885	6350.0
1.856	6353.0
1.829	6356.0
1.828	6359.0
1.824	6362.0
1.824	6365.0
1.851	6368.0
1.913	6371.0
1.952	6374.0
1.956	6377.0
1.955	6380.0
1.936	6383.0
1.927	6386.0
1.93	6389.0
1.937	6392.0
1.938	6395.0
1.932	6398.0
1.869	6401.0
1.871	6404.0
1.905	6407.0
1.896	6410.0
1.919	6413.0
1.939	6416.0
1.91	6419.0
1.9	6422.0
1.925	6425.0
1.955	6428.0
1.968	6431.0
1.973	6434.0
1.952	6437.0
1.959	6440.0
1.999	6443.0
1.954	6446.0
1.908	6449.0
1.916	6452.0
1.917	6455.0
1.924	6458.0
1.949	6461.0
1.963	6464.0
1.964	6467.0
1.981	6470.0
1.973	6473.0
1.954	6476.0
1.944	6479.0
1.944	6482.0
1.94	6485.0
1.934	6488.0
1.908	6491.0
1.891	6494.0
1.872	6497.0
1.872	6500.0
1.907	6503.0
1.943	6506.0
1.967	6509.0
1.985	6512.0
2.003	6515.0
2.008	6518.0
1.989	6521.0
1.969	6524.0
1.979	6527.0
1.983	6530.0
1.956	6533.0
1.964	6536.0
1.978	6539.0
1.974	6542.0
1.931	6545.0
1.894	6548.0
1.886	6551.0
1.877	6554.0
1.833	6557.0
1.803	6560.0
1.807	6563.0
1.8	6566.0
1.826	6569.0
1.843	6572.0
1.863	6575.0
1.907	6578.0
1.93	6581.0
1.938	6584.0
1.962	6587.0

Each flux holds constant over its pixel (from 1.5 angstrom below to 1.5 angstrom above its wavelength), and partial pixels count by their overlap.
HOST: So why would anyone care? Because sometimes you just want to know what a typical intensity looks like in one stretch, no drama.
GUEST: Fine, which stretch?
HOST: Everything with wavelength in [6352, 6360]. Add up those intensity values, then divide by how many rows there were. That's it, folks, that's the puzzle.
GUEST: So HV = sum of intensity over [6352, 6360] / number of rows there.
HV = 1.84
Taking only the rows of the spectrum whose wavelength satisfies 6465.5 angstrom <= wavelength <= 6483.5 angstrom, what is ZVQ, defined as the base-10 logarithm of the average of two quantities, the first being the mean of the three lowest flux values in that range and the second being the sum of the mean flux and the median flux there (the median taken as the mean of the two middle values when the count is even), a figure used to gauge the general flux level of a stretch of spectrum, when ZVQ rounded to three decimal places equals 0.467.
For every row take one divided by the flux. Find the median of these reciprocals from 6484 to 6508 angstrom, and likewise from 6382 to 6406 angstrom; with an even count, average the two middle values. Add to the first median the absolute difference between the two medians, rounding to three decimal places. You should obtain 0.531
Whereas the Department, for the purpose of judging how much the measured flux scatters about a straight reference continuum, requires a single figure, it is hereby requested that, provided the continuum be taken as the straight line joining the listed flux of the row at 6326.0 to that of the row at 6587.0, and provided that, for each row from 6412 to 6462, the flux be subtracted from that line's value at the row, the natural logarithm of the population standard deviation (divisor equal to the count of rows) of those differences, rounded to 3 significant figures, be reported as -3.63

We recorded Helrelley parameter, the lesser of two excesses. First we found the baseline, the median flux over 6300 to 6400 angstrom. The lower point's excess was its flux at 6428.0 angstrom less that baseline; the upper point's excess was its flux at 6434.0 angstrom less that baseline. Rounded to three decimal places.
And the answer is 0.070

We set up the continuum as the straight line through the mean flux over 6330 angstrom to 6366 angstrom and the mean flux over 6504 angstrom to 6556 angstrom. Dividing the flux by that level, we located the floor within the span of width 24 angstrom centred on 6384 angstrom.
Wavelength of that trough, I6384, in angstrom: 6386.0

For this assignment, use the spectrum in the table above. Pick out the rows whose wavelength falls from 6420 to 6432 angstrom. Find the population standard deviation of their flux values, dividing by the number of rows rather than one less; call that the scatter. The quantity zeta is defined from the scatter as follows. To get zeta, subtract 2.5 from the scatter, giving -2.474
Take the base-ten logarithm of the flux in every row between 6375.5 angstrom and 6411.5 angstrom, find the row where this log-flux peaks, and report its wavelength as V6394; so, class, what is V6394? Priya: 6377.0 angstrom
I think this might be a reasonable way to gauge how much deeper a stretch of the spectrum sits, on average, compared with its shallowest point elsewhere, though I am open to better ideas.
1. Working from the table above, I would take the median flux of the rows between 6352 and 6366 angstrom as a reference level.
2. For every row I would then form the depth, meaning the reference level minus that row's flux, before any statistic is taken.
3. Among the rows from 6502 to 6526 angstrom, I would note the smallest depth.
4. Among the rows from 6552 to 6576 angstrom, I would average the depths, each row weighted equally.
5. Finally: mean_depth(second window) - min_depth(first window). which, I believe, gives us 0.18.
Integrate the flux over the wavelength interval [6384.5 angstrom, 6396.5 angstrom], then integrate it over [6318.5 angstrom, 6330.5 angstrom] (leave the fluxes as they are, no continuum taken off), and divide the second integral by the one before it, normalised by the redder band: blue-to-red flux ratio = 0.96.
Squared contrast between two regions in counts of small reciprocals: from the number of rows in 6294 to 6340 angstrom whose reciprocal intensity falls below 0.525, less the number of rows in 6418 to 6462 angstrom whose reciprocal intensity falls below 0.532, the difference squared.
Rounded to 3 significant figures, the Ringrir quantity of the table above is 225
